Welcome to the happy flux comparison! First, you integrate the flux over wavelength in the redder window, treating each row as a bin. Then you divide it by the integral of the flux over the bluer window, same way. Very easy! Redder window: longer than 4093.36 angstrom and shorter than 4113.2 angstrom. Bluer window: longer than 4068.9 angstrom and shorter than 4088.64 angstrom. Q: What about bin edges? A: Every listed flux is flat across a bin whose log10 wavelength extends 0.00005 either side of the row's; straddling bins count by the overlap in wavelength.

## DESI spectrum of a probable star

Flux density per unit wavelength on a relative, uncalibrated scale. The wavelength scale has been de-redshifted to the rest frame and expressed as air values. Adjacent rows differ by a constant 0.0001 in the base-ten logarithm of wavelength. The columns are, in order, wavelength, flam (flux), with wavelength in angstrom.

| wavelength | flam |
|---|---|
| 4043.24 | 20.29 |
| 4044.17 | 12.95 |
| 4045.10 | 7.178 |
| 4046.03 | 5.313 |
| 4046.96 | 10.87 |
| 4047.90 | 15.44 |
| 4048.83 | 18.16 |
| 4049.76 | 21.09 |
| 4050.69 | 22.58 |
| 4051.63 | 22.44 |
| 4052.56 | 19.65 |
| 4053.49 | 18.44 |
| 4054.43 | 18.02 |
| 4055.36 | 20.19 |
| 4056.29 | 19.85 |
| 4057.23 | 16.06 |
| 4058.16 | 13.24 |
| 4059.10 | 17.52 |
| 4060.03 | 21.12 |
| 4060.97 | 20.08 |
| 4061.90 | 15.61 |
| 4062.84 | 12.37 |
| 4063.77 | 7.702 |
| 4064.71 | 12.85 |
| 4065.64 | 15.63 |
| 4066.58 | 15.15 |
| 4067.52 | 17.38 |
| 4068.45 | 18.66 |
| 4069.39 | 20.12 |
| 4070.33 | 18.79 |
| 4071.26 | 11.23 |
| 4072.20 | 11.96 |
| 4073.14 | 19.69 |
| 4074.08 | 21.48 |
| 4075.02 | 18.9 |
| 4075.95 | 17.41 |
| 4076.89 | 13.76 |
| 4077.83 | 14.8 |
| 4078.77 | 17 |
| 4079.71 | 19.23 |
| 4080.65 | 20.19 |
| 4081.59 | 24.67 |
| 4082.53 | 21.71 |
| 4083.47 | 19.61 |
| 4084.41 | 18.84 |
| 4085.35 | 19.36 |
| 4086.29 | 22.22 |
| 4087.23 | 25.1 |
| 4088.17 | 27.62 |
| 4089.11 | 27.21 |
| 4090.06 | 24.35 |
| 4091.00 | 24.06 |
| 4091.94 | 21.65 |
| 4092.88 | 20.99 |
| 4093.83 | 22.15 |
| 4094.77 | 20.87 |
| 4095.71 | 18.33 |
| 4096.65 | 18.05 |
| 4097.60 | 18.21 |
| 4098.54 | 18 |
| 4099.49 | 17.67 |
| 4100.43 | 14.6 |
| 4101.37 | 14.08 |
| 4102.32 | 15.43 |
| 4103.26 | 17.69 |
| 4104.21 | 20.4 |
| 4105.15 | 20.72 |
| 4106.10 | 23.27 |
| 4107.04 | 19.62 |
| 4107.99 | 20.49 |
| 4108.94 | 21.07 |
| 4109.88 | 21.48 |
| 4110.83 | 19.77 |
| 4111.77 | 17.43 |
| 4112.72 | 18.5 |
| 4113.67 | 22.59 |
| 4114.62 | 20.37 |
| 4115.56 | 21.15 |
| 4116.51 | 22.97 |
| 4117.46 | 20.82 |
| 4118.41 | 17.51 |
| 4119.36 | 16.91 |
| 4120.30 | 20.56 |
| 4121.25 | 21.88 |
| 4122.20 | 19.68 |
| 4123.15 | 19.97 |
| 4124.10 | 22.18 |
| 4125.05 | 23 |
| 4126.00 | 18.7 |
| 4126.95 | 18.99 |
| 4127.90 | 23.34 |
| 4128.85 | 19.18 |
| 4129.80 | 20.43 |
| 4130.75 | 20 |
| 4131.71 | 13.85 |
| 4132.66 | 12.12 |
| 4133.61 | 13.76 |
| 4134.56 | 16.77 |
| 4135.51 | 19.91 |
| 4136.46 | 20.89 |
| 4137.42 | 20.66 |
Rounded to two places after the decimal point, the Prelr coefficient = 0.99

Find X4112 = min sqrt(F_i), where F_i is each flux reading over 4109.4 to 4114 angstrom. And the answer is 4.2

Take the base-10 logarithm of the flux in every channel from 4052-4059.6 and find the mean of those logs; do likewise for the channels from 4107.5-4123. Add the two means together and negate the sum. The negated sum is -2.55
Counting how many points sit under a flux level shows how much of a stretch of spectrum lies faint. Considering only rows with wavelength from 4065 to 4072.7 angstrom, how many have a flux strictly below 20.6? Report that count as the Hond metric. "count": 8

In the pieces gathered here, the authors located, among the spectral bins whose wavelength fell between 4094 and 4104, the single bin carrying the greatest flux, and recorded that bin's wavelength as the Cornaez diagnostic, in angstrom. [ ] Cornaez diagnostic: 4094.77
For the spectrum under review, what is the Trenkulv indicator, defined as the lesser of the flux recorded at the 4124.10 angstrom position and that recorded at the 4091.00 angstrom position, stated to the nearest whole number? 22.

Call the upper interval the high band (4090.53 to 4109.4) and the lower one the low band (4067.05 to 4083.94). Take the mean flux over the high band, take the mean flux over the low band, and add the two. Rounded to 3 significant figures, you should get 37.5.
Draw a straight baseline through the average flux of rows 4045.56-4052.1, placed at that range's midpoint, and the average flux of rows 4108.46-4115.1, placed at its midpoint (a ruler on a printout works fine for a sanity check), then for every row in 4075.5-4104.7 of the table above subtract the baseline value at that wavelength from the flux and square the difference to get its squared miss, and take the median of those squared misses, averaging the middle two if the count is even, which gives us 4.0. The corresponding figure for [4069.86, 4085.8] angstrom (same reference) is 3.0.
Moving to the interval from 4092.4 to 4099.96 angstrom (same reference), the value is 2.4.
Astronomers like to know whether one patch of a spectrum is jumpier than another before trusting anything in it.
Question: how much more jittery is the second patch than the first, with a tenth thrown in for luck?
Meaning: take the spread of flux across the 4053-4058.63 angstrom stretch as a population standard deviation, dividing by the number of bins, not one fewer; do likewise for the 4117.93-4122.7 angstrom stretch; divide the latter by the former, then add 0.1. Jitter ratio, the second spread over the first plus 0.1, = 0.88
